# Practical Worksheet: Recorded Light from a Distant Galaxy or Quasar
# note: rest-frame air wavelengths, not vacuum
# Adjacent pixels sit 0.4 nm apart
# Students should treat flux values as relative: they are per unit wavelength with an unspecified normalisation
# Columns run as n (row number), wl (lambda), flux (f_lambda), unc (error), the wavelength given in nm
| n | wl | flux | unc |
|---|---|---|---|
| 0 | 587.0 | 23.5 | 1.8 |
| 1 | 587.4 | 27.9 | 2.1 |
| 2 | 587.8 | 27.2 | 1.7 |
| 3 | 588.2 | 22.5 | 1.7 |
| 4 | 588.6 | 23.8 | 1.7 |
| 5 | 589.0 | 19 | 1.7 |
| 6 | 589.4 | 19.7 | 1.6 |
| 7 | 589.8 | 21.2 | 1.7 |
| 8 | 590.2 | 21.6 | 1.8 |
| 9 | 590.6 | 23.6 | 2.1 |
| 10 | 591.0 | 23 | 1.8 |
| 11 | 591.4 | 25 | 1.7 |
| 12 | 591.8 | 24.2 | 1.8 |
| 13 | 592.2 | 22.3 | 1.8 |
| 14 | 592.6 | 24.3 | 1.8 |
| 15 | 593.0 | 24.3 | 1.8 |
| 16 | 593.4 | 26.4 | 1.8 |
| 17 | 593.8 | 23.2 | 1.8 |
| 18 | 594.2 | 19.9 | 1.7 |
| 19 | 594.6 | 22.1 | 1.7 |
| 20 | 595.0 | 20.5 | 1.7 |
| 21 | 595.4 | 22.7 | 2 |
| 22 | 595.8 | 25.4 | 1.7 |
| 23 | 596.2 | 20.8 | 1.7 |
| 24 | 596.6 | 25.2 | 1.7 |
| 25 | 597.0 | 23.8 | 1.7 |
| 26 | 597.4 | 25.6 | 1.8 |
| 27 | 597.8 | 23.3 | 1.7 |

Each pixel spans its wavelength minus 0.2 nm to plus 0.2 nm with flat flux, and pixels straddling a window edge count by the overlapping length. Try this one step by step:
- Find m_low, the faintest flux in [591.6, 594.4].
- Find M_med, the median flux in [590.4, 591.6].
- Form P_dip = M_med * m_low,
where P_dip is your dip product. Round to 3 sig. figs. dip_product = 470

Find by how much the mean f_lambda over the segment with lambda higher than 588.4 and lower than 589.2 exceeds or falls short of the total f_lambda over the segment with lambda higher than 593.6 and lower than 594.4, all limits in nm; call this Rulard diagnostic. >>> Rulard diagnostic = -21.7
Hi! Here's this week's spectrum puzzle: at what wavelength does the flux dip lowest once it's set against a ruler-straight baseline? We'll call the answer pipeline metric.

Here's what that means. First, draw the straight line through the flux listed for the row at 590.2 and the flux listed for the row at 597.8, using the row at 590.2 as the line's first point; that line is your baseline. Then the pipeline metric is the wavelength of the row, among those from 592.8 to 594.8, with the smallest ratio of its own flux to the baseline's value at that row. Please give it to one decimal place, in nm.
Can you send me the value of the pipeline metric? 594.2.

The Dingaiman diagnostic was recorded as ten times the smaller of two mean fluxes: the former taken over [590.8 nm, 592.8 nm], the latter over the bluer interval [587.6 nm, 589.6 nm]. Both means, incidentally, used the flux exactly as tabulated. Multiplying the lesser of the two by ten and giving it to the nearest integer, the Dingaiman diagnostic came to 224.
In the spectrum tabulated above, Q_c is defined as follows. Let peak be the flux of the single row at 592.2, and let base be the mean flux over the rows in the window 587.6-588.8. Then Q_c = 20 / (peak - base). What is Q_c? -9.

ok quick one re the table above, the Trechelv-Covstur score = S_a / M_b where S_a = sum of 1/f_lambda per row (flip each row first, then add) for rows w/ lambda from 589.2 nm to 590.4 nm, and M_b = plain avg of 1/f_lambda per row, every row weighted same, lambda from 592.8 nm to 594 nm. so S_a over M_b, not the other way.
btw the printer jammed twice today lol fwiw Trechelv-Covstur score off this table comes 3.54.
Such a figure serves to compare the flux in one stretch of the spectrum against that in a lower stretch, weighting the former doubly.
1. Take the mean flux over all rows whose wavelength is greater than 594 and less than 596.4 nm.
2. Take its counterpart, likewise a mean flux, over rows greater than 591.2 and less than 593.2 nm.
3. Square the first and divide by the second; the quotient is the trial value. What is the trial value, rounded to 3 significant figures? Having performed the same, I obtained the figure 20.0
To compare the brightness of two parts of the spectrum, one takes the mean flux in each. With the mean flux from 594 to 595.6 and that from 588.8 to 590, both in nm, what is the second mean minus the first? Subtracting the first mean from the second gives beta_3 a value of -1.3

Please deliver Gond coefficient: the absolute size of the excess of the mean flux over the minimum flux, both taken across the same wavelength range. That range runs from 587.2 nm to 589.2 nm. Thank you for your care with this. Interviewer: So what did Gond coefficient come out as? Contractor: 5.1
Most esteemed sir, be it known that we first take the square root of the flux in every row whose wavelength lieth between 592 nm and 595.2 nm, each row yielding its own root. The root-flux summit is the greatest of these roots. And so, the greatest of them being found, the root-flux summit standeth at 5.14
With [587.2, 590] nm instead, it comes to 5.28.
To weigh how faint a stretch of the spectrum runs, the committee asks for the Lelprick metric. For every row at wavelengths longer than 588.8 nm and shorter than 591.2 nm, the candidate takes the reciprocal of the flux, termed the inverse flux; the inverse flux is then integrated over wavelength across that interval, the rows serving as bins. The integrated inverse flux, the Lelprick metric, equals 0.11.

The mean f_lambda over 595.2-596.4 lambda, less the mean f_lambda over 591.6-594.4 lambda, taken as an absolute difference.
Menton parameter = 0.5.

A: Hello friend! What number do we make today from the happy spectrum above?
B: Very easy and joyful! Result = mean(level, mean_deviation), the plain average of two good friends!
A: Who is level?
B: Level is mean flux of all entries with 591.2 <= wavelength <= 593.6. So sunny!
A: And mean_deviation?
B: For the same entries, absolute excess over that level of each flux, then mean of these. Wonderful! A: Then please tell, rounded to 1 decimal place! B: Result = 12.6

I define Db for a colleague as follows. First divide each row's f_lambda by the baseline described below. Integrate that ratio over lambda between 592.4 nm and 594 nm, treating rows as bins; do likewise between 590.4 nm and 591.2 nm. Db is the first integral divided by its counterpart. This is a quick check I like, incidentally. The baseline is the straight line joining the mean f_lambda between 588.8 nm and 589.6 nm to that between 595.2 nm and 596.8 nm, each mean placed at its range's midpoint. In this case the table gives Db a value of 2.0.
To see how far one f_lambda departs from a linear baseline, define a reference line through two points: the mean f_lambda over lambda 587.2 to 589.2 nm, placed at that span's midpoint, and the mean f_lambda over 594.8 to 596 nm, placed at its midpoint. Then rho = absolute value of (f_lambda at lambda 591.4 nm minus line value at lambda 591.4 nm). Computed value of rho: 1.5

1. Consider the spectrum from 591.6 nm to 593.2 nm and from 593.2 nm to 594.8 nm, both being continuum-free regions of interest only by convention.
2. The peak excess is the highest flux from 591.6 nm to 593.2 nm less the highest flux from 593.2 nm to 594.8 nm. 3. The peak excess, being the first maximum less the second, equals -2.1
